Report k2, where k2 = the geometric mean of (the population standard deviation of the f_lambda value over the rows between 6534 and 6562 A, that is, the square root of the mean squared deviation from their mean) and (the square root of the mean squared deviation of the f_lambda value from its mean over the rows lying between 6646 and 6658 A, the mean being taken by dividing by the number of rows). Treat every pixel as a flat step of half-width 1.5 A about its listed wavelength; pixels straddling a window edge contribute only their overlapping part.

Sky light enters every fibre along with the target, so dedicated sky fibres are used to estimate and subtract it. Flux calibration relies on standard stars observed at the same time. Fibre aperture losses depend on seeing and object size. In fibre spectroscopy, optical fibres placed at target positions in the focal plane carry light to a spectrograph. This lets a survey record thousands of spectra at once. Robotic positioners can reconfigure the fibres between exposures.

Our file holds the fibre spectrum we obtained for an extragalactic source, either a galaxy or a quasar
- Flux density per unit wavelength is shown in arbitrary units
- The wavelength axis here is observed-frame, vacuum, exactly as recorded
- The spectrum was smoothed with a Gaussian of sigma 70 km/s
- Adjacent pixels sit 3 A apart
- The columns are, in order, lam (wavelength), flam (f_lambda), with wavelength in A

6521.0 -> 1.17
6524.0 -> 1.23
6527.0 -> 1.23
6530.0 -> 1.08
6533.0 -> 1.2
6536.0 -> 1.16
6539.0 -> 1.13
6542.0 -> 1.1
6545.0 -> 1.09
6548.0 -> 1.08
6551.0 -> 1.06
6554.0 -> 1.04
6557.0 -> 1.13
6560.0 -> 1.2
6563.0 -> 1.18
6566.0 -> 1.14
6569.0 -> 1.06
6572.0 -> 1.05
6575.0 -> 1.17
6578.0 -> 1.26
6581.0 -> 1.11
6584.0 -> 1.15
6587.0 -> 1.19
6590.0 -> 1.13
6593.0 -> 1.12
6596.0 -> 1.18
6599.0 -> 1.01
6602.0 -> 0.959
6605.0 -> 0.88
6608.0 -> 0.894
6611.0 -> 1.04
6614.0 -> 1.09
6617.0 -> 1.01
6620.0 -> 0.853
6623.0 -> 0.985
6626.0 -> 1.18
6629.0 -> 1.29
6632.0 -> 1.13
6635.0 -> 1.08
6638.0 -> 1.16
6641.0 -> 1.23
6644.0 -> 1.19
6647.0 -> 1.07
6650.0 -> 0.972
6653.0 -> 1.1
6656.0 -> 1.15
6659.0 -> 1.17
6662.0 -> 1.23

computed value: 0.055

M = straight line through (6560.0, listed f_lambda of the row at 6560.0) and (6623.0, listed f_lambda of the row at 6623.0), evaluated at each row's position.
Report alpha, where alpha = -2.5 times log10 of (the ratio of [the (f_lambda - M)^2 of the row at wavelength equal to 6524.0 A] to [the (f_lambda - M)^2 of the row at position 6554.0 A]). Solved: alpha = 1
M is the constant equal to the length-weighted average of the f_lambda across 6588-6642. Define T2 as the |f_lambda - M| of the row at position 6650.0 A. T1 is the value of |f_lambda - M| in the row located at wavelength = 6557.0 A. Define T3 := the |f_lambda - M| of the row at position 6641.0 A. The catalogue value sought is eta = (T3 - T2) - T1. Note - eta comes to 0.00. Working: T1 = 0.06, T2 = 0.10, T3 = 0.16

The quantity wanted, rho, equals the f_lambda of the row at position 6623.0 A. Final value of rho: 0.985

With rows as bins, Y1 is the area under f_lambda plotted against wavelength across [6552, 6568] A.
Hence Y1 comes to 18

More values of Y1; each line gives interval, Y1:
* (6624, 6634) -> 12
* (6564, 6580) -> 18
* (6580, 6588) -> 9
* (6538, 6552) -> 15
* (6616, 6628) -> 12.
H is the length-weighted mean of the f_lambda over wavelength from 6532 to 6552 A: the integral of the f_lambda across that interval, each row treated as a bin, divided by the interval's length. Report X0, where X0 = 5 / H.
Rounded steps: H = 1.12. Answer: 4.48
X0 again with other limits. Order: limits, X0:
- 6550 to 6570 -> 4.47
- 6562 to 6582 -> 4.39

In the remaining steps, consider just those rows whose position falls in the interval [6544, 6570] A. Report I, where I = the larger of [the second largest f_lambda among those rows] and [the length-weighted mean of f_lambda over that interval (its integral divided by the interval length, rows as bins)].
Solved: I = 1.18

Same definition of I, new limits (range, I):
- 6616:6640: 1.18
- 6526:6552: 1.20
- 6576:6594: 1.19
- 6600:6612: 0.96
